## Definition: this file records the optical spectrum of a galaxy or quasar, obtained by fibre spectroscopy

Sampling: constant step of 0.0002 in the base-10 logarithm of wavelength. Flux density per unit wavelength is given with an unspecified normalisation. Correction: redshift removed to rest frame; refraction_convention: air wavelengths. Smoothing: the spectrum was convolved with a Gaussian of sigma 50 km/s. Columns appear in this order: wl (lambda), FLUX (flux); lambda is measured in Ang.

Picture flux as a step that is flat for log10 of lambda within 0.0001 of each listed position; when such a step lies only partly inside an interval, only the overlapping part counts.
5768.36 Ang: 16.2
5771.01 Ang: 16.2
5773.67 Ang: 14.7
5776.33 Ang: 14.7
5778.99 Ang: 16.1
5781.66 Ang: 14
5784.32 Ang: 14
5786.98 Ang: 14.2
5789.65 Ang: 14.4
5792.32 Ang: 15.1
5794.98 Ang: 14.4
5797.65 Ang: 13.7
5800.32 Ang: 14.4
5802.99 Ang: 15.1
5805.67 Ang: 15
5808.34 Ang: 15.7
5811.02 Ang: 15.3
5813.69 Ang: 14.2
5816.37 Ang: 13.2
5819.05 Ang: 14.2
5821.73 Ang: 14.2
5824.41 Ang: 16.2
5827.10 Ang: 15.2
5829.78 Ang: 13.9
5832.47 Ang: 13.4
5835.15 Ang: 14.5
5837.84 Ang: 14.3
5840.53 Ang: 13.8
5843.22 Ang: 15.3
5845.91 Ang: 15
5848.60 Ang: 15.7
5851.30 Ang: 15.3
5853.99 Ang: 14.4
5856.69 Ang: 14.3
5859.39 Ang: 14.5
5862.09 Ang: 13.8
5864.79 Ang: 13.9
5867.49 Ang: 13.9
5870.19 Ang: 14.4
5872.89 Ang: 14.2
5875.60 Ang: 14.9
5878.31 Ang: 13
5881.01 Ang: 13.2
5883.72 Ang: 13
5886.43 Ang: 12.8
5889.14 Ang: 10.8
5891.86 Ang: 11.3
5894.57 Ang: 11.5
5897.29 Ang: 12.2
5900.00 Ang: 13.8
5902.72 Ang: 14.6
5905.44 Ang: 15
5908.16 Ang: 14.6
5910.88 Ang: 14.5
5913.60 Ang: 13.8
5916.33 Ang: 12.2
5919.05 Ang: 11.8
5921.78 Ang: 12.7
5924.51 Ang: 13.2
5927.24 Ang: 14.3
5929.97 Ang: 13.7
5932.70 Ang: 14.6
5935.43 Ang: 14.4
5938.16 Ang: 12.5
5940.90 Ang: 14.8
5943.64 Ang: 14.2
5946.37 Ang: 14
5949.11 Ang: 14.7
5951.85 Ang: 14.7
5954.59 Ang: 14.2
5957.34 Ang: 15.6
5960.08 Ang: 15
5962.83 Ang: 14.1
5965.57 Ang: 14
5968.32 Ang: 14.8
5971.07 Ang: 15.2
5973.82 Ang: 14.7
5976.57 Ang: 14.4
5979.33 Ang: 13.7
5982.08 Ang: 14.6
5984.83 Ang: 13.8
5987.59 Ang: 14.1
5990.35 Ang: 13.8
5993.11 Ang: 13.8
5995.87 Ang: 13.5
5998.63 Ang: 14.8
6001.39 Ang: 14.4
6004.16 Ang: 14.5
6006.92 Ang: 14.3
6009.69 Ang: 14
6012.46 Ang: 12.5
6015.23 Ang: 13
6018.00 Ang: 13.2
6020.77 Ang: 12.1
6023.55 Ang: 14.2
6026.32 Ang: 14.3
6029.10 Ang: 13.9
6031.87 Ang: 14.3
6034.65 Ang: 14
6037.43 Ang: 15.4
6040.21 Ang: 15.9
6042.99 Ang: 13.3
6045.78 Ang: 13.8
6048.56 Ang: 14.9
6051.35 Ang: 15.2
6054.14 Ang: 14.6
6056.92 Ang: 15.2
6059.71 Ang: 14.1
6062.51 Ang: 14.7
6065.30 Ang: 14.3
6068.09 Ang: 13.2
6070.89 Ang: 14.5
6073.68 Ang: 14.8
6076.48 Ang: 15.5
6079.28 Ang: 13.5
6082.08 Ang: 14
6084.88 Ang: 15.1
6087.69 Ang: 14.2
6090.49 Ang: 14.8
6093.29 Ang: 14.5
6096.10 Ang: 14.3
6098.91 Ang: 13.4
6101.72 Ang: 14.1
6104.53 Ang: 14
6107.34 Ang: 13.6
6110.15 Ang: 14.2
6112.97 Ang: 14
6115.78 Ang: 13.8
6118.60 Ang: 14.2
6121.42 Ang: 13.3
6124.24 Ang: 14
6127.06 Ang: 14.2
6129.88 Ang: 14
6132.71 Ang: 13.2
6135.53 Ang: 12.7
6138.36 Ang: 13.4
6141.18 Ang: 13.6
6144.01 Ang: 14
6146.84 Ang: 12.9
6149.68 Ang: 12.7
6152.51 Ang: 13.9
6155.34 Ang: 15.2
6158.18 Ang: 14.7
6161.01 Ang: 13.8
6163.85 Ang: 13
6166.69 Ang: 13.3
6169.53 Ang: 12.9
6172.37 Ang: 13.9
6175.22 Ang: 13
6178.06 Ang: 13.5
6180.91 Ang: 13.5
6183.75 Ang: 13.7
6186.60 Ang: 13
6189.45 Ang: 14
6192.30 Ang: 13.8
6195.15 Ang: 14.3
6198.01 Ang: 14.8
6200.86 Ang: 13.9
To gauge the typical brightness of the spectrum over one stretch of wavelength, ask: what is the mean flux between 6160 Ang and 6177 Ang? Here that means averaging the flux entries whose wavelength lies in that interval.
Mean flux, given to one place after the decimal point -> 13.3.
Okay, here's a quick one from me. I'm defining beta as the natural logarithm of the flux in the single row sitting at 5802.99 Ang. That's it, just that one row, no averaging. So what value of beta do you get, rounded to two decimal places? 2.71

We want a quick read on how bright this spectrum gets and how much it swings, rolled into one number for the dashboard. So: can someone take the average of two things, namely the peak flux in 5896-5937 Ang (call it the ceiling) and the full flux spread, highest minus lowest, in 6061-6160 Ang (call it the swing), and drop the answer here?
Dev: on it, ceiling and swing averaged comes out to 8.9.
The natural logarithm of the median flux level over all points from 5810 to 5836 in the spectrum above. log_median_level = 2.65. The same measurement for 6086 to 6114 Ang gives 2.65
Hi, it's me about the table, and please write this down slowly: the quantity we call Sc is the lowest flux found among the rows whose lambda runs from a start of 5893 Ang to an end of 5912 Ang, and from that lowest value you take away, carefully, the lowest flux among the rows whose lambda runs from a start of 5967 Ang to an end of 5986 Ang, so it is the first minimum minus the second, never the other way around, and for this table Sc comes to -2.2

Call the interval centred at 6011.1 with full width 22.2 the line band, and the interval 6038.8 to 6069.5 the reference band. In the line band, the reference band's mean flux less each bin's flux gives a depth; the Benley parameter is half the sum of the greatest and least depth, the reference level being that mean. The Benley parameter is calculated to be 1.2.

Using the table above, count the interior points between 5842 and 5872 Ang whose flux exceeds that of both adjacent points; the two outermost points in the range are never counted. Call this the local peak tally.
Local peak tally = 2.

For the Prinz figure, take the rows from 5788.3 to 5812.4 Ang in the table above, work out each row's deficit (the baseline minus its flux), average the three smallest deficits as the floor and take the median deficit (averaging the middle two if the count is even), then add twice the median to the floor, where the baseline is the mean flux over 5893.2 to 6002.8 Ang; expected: -3.34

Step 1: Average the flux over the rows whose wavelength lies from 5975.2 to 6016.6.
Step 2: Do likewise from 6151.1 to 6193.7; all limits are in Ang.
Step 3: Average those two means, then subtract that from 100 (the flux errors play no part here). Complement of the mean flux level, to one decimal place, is 86.2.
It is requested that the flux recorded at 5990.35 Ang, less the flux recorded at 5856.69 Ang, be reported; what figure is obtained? -0.5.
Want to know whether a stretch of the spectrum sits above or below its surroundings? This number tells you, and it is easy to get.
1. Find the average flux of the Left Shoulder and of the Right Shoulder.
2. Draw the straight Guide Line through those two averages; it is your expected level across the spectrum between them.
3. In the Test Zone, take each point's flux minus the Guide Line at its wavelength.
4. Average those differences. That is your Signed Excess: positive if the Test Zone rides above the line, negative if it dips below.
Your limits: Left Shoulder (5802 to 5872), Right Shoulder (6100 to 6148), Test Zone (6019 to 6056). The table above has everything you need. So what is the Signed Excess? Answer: 0.33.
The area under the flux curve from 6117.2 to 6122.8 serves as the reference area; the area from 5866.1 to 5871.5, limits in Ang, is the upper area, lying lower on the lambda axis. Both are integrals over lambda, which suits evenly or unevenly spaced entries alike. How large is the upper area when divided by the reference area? 0.99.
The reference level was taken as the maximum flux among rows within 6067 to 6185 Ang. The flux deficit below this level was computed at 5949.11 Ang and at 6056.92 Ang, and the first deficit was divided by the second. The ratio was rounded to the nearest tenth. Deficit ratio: 2.7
